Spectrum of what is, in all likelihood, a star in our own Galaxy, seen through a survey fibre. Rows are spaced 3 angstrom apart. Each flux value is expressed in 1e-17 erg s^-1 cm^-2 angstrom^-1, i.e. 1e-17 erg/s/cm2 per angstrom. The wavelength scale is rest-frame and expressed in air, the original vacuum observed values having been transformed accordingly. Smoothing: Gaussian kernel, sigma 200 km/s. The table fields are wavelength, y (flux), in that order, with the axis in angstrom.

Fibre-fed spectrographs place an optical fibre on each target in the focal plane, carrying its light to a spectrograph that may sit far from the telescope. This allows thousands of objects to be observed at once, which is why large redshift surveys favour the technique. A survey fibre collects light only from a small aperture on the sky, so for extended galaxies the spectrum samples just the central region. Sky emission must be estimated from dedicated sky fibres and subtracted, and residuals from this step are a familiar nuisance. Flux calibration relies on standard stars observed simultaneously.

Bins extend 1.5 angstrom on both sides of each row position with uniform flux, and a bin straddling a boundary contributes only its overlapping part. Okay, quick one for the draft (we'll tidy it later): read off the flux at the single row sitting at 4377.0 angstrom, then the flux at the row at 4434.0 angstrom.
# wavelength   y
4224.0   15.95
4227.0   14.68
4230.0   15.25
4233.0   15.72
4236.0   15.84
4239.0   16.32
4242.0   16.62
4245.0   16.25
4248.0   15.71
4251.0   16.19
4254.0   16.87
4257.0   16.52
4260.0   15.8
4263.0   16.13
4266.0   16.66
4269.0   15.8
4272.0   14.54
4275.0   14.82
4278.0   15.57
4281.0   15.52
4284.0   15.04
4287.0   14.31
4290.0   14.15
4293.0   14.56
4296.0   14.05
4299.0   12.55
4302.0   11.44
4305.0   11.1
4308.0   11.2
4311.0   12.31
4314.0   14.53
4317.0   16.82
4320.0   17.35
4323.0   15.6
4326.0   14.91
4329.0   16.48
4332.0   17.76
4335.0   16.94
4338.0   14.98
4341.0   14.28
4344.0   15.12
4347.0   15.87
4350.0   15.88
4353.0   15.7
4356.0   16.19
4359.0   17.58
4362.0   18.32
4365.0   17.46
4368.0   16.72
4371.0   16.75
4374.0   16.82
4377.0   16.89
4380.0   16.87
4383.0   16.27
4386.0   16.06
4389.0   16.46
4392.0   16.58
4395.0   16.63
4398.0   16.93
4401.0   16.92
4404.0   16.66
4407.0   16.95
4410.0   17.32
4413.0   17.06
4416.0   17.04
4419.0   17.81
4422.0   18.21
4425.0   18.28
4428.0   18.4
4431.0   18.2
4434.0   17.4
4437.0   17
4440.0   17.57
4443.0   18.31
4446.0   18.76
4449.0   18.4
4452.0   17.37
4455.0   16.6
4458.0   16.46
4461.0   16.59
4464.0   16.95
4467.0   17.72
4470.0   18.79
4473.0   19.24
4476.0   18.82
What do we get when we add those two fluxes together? 34.29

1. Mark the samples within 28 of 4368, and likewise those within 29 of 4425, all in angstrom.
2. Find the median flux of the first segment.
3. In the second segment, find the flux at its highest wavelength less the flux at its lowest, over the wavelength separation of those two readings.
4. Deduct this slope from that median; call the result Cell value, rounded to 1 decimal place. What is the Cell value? 16.6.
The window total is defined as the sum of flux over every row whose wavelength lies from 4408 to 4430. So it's 124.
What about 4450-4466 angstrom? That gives 84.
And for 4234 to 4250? 81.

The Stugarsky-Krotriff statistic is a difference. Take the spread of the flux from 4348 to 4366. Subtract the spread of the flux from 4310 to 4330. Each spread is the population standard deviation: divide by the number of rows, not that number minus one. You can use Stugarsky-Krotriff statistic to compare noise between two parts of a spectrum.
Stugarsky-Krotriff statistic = -0.60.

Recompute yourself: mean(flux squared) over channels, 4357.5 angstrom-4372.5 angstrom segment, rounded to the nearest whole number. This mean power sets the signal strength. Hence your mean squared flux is 302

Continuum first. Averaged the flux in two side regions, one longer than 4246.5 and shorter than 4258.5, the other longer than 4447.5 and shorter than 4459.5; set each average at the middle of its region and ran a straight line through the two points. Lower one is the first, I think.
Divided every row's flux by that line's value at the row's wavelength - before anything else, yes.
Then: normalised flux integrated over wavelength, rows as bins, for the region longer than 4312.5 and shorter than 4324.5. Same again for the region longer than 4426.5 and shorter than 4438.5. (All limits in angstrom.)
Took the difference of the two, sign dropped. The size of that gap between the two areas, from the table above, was 0.83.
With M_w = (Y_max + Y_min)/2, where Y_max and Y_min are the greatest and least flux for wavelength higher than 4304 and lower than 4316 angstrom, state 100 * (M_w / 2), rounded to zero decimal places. 641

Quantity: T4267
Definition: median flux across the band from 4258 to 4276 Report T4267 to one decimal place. 15.8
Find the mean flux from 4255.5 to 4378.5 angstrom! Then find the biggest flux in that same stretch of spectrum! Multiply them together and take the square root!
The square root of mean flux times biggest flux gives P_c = 16.8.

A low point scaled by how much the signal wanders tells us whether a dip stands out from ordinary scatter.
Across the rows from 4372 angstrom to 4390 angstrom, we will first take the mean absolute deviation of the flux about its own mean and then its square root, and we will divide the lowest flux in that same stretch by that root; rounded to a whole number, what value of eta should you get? 29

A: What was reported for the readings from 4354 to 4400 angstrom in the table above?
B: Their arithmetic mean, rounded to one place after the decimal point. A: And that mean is 16.8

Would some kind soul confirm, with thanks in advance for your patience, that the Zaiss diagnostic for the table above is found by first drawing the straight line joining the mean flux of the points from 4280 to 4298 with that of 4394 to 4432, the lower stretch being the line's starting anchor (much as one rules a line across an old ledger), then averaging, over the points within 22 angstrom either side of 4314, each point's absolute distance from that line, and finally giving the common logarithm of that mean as 0.25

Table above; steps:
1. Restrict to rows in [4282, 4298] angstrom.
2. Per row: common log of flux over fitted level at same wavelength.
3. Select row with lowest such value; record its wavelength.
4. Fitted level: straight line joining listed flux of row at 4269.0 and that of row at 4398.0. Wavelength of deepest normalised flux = 4296.0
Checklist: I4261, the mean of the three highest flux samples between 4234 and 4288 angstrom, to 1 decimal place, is 16.7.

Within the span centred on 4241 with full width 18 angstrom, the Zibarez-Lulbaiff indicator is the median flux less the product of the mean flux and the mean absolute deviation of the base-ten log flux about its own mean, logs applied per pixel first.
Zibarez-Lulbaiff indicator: 15.9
